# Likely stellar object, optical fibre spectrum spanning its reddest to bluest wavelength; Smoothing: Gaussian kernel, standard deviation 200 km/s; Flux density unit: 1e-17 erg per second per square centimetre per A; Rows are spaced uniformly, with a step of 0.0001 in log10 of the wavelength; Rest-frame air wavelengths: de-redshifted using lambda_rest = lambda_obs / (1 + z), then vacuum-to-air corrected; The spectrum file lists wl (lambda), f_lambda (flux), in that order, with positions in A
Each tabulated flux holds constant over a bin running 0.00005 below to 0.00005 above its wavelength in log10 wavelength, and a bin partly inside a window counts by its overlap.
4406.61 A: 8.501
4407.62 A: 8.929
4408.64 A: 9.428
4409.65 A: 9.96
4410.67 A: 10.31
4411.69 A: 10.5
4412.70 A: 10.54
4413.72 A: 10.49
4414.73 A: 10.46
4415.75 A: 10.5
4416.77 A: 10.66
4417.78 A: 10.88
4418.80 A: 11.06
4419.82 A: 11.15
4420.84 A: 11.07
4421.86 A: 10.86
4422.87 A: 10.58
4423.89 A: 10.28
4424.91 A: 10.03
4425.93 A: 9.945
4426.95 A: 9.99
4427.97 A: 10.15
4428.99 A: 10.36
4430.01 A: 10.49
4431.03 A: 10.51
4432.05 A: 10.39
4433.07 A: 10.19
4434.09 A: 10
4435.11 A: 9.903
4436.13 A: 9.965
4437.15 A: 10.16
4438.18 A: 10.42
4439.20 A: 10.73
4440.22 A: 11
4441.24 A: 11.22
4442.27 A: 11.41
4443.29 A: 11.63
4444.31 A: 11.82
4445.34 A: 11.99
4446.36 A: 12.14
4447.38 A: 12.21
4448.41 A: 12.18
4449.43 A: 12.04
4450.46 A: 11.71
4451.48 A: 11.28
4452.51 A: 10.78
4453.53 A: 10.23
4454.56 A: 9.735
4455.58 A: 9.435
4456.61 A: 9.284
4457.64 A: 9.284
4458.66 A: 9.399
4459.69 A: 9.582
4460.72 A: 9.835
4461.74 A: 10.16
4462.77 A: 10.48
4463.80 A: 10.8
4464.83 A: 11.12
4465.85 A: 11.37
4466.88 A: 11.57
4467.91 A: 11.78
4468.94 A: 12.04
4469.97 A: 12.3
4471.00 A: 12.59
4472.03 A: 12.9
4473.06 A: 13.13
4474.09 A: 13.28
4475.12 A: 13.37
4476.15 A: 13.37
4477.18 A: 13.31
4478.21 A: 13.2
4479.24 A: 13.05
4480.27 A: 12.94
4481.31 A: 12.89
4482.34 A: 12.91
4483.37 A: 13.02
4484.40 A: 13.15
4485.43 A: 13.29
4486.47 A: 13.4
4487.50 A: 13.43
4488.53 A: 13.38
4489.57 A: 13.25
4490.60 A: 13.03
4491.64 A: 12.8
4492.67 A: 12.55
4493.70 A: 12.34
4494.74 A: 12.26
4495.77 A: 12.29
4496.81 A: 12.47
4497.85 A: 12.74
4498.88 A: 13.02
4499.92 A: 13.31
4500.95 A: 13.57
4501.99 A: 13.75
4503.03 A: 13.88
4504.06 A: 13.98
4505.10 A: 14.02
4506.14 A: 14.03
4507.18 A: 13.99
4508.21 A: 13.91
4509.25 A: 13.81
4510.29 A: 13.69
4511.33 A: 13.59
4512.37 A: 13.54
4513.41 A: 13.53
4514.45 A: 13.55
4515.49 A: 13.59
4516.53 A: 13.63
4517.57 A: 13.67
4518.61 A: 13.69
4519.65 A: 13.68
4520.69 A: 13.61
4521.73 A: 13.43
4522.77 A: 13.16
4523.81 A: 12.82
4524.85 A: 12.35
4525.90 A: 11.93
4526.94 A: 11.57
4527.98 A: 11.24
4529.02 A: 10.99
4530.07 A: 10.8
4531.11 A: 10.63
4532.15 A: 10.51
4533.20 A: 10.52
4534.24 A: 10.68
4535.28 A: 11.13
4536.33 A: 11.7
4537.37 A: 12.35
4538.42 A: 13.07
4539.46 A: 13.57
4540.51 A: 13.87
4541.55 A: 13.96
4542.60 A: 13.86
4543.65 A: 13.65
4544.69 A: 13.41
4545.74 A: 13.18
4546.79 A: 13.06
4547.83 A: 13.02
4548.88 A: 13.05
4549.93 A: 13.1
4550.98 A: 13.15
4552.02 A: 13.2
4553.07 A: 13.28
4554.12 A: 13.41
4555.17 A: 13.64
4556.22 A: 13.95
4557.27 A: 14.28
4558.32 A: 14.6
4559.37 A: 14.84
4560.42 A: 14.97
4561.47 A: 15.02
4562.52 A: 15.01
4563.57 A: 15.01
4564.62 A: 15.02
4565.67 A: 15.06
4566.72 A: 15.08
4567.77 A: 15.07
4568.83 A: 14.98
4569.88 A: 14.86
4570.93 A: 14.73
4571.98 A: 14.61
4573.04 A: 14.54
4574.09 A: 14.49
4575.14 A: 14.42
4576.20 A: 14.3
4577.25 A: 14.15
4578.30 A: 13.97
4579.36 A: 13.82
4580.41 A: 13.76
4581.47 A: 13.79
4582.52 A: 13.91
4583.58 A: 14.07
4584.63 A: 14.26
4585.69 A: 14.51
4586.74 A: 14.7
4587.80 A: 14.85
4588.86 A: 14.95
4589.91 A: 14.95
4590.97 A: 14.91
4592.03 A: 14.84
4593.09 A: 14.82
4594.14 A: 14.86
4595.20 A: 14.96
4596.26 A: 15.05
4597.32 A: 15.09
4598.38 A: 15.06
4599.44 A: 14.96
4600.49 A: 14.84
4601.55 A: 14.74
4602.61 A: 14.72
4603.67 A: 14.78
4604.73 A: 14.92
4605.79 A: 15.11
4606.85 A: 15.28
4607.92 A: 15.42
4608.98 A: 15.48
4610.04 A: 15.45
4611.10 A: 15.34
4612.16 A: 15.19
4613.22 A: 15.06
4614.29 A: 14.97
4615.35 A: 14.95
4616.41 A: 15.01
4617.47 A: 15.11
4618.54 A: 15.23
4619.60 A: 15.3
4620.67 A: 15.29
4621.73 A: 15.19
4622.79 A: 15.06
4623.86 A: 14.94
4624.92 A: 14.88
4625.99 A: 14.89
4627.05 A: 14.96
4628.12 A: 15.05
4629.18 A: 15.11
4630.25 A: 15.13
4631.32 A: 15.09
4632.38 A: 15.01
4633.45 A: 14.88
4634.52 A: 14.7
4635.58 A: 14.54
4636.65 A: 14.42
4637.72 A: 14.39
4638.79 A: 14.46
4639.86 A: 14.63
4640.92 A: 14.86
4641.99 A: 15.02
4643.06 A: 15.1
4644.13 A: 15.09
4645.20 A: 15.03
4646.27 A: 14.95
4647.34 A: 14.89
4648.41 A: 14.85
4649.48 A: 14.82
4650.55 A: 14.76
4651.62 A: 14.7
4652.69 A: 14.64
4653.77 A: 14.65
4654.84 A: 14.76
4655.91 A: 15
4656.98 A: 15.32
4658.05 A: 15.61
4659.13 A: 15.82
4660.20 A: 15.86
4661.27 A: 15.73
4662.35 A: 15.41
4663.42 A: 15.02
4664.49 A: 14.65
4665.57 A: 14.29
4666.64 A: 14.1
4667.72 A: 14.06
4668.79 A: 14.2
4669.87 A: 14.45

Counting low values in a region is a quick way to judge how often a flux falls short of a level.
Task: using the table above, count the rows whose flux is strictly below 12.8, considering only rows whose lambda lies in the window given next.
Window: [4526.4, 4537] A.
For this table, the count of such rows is 10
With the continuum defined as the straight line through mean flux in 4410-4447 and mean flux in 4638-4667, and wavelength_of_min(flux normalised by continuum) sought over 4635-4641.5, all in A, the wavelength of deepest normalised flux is 4637.72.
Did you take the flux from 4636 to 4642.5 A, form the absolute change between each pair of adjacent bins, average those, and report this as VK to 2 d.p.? 0.13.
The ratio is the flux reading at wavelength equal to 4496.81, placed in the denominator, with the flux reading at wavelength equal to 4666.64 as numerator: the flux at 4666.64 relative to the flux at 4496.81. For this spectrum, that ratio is 1.13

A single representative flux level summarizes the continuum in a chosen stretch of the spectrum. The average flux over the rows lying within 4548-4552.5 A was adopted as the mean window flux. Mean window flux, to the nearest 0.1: 13.1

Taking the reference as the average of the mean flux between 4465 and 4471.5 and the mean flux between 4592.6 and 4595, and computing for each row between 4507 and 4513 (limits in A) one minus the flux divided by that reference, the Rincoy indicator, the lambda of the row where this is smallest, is 4507.18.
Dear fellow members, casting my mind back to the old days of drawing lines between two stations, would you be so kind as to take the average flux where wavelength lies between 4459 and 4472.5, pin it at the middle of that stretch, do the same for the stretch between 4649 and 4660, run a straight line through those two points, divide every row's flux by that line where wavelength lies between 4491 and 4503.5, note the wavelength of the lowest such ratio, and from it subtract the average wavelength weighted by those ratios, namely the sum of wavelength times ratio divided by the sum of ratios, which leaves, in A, -2.7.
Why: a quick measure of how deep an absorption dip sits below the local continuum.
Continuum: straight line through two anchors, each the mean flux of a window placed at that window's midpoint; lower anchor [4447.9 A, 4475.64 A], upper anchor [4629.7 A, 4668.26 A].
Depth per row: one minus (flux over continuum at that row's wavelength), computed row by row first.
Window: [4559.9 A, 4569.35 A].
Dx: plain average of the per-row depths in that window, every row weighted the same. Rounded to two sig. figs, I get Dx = -0.14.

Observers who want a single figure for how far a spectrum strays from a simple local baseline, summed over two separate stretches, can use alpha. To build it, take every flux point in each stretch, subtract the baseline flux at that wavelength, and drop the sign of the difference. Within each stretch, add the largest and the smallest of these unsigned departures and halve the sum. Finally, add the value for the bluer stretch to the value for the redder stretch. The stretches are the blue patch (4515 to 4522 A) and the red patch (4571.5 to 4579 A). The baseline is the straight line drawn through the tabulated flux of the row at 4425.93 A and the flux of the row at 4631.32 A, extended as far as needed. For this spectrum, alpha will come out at 1.9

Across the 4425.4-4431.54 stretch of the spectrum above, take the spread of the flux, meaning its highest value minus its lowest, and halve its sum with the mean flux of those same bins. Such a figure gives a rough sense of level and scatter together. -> 5.4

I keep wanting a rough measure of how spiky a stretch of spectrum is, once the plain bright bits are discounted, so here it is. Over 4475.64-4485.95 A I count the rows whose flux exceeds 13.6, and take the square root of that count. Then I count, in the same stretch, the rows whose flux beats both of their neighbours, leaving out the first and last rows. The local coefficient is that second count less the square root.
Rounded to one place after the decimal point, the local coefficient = 0.0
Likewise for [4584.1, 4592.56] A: -2.8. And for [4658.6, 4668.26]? -2.0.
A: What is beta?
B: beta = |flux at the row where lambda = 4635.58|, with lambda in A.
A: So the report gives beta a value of 14.5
